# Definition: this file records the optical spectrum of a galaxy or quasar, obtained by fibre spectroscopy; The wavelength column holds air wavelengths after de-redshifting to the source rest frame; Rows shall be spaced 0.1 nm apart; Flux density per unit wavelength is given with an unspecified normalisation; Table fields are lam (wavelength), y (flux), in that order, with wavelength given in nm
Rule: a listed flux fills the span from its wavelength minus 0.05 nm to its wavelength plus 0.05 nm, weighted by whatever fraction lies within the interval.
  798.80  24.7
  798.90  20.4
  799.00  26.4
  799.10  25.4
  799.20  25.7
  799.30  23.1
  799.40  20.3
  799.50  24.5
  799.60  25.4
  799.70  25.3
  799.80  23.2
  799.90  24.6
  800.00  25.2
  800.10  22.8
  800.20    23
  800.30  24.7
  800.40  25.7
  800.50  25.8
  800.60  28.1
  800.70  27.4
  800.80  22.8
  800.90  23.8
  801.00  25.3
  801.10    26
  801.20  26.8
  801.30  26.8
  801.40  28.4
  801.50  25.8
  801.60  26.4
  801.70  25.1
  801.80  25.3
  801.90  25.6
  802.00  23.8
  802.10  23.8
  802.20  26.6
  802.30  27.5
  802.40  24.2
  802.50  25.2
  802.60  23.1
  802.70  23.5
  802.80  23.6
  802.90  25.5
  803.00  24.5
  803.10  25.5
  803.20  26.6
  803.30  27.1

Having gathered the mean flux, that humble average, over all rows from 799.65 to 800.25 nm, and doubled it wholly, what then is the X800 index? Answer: 48.0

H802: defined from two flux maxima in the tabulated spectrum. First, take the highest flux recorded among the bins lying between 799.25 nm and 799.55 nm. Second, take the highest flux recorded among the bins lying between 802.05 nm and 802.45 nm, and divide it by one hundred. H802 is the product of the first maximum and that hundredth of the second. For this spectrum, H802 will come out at 6.7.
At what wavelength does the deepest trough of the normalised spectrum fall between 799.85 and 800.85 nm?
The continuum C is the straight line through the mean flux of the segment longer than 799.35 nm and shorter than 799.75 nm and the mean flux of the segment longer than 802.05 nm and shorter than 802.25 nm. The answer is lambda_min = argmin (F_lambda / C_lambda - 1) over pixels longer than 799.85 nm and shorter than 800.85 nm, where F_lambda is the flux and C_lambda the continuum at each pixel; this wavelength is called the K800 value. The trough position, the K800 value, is 800.80 nm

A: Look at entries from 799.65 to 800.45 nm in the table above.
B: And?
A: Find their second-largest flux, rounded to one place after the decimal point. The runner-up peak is 25.3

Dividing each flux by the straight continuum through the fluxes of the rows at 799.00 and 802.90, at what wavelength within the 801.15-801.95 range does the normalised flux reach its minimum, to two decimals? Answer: 801.70 nm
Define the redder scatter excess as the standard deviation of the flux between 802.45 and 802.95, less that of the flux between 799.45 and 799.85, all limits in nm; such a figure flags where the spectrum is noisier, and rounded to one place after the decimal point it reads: 0.1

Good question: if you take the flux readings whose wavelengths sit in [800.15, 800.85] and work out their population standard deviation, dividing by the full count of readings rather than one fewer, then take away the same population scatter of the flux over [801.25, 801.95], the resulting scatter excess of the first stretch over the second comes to 0.82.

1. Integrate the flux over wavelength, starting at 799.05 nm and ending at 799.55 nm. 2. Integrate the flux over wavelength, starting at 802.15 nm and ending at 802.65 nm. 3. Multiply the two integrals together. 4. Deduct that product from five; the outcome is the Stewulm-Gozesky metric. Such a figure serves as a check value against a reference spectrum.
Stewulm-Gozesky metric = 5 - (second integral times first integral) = -146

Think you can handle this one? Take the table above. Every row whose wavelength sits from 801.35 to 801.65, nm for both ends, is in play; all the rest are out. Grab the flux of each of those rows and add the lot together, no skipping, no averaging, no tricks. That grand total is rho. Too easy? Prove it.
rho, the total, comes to 80.6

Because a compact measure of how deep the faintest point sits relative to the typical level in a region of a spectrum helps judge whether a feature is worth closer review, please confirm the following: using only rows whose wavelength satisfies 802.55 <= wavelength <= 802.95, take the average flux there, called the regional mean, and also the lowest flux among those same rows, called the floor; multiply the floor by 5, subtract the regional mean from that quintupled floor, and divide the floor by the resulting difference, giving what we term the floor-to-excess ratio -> 0.252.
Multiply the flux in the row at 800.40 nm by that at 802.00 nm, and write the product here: 612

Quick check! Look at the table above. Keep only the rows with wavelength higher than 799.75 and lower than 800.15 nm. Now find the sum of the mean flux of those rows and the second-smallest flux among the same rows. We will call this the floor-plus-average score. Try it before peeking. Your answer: 47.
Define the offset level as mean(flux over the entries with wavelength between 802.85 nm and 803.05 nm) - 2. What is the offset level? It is 23.0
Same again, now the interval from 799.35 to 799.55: 20.4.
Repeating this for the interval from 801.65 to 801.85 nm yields 23.2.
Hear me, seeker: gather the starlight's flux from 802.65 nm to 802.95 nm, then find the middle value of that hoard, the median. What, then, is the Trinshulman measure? 23.6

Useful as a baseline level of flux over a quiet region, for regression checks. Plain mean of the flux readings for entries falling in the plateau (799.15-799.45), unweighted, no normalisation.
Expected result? 23.0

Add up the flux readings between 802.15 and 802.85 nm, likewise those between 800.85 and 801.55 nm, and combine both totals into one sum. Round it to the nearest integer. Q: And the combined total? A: 357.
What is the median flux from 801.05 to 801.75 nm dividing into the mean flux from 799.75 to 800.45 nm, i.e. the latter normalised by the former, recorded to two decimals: 0.92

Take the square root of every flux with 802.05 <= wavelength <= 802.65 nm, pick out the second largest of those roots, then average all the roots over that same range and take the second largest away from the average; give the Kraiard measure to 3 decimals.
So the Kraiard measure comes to -0.153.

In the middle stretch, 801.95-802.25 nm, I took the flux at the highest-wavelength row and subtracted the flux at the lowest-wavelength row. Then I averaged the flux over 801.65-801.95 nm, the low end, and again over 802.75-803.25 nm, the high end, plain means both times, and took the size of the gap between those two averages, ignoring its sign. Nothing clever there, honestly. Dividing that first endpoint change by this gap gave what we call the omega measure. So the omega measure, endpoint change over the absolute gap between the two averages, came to 14.5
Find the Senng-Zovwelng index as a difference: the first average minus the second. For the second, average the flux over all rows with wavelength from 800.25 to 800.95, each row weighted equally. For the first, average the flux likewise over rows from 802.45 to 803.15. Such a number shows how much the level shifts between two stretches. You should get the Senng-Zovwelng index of -1.1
